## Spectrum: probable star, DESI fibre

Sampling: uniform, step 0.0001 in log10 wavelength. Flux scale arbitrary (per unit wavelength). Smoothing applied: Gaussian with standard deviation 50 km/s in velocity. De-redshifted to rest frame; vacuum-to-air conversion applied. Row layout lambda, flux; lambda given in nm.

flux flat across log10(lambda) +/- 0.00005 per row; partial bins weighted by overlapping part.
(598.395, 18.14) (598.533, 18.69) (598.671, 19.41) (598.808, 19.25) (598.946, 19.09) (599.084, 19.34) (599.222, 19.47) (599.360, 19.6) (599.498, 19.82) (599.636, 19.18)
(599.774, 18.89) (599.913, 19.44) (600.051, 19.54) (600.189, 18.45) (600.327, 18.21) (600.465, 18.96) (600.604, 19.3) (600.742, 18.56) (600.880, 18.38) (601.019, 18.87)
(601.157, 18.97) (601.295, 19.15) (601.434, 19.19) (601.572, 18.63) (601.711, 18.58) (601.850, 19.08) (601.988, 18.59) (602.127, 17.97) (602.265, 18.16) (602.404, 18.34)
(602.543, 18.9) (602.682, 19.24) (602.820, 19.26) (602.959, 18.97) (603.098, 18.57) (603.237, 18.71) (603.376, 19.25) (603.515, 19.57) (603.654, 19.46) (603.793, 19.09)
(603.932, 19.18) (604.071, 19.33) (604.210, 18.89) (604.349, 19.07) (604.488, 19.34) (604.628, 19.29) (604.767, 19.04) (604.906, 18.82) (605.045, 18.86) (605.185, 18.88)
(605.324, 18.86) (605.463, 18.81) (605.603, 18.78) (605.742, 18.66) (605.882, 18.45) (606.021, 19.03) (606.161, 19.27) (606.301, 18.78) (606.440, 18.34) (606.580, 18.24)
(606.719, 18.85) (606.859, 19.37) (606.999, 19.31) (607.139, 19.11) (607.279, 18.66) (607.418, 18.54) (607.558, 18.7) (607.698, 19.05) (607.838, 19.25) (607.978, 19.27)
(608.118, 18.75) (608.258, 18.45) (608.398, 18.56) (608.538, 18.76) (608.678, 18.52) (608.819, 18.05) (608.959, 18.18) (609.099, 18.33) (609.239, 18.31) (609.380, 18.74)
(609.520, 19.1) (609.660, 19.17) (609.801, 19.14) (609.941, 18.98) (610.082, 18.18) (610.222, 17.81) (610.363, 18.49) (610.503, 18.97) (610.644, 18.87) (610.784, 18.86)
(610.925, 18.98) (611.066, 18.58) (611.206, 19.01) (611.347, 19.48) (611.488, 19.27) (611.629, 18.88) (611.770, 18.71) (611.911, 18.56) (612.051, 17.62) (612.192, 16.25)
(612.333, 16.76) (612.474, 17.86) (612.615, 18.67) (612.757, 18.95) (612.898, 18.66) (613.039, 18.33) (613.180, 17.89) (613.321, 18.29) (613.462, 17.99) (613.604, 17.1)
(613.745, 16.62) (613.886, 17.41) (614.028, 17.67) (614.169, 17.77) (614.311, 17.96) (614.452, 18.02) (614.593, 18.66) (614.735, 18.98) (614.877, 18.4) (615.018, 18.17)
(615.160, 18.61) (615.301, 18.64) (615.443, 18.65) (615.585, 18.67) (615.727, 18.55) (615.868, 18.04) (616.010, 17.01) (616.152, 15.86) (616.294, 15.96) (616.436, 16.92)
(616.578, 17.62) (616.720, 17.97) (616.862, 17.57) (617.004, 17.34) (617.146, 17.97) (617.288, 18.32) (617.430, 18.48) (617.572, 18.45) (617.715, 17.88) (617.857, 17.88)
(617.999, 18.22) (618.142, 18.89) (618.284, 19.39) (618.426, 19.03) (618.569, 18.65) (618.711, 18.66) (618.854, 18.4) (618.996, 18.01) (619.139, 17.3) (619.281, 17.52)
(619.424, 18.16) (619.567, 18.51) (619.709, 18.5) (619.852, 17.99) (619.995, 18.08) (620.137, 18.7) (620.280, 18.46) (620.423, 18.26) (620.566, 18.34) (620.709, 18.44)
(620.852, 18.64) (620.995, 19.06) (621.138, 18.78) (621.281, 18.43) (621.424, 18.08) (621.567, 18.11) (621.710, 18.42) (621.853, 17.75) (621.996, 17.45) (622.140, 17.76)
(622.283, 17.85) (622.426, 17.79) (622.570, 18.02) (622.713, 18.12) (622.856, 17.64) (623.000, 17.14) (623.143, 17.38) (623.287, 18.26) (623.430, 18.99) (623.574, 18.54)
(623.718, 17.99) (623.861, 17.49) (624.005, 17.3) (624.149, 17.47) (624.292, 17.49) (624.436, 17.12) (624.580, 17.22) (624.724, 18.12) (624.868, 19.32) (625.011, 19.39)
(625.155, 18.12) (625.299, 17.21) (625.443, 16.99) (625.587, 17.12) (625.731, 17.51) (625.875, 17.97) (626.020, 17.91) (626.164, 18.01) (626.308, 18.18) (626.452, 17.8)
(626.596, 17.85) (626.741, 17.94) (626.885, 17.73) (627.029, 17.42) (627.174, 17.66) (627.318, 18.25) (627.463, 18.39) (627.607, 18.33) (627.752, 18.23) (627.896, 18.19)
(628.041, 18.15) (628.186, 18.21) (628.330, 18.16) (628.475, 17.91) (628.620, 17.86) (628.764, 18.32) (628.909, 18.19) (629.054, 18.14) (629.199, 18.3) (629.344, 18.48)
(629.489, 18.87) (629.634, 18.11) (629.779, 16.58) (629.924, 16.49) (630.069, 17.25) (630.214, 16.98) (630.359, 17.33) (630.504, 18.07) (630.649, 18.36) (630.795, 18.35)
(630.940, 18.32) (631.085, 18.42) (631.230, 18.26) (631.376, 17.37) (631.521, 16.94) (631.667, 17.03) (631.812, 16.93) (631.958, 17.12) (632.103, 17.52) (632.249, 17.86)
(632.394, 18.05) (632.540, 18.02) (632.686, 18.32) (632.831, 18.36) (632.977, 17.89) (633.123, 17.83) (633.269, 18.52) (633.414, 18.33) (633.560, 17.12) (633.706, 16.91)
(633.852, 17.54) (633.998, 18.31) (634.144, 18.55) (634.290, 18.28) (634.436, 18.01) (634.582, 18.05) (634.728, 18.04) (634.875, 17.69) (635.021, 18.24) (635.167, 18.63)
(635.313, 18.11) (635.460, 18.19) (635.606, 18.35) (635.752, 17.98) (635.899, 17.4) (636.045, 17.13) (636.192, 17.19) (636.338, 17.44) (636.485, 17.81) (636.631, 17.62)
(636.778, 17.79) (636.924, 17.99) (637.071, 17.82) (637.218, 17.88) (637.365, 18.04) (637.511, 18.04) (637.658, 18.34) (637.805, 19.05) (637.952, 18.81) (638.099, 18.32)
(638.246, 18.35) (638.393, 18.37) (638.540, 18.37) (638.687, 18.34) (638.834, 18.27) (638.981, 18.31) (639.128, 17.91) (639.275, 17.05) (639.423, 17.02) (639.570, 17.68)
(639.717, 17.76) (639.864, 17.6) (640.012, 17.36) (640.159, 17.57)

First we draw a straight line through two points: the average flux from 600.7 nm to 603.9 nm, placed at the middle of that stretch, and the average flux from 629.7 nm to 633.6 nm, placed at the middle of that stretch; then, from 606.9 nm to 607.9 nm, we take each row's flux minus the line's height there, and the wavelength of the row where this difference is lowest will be 607.418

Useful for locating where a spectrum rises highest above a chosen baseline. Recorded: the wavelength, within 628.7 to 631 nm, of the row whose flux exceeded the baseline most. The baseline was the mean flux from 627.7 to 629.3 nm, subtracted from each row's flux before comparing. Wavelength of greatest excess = 629.489 nm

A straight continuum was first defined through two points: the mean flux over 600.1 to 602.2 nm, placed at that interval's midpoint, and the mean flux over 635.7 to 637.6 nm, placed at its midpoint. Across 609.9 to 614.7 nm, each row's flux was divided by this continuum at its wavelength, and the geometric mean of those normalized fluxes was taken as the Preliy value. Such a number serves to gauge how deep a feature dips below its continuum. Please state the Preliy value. 0.99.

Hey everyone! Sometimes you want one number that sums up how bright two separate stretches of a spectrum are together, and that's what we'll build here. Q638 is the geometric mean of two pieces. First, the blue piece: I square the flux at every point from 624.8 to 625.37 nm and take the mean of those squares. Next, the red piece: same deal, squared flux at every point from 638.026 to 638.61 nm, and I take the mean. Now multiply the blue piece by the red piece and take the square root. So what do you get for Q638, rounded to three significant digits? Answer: 340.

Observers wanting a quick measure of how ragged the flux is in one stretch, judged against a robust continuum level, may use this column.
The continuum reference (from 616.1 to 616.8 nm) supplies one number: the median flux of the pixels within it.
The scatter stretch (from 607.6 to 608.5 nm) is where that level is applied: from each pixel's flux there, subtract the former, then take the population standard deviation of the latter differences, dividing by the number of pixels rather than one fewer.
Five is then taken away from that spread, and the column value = -4.68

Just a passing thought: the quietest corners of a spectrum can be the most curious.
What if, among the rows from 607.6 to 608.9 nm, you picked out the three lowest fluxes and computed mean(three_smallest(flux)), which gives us 18.3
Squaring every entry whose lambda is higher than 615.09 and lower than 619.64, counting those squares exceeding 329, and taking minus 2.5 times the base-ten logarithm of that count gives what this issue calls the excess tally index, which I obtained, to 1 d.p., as -3.1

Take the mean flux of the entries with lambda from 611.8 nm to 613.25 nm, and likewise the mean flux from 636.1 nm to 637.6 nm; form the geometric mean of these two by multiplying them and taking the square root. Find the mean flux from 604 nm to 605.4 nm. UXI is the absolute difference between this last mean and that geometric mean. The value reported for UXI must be 1.18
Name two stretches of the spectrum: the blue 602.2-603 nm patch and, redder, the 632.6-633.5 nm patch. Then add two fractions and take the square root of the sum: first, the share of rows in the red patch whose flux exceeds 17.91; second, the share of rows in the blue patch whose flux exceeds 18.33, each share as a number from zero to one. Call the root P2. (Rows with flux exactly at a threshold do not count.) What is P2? 1.22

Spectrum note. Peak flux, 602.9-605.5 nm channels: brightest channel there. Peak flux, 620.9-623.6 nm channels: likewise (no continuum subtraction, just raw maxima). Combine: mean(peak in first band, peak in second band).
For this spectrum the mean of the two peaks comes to 19.3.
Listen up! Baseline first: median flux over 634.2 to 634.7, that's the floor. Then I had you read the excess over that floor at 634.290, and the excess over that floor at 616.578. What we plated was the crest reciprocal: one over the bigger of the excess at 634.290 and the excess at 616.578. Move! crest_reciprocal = 4.3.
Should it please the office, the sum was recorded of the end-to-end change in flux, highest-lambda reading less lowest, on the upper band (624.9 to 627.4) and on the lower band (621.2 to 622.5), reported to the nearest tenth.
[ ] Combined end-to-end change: -1.8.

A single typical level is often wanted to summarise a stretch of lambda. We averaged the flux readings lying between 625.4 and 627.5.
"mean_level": 17.78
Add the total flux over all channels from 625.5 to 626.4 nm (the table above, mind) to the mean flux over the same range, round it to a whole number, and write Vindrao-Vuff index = 124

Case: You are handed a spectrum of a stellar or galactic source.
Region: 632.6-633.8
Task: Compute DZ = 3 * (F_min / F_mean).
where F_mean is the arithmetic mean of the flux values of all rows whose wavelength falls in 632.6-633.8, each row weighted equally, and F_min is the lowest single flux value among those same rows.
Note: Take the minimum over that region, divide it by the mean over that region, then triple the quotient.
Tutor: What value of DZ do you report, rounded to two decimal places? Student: 2.83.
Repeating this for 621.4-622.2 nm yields 2.92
